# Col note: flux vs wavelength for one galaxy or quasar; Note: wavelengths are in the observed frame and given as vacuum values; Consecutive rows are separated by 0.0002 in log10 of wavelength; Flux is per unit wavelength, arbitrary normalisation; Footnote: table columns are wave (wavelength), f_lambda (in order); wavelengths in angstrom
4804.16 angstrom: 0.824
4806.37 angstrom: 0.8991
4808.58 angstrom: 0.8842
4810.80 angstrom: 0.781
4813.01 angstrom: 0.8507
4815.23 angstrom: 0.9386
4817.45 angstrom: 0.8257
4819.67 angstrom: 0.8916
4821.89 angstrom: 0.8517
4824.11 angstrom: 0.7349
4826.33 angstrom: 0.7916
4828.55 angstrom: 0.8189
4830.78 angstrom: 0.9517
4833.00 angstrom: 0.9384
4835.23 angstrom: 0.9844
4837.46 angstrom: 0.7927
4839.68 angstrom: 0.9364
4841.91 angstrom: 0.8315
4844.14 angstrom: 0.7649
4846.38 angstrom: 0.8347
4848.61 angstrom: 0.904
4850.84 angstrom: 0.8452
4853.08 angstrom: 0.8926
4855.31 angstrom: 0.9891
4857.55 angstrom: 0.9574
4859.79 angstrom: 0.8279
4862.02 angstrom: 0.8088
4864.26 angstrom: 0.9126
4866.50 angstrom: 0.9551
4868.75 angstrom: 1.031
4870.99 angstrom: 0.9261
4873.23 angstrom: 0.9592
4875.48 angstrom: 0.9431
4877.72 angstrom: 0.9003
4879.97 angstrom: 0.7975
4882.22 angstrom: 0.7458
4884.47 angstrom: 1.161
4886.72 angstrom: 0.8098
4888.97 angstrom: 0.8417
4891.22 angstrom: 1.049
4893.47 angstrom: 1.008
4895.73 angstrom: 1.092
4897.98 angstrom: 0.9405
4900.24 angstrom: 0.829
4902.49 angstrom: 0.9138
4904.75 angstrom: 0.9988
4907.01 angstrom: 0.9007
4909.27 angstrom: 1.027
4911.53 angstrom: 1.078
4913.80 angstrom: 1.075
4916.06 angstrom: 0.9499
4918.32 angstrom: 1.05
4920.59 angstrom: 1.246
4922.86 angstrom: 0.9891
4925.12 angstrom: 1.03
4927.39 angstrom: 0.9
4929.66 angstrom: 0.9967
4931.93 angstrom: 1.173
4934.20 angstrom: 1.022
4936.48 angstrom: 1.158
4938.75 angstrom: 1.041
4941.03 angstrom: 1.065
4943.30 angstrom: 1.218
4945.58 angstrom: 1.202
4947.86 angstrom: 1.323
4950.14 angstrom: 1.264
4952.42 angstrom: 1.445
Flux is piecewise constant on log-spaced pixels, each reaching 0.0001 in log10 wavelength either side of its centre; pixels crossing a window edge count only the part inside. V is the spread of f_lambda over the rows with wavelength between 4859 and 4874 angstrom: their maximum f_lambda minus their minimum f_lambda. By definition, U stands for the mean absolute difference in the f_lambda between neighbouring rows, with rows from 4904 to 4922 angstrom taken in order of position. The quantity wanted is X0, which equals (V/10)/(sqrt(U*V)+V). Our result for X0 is 0.060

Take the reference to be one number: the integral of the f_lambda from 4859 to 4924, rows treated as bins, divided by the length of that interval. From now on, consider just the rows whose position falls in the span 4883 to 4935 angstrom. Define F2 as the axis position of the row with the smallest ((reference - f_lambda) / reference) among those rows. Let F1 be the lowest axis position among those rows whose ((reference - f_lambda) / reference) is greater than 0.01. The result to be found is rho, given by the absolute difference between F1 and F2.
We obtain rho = 33.9 angstrom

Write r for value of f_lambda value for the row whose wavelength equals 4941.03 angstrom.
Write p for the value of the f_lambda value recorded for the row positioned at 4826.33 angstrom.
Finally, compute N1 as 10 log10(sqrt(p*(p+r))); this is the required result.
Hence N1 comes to 0.84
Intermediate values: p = 0.7916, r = 1.065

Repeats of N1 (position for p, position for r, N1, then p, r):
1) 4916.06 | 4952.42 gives 1.78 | 0.9499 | 1.445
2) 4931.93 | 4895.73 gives 2.12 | 1.173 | 1.092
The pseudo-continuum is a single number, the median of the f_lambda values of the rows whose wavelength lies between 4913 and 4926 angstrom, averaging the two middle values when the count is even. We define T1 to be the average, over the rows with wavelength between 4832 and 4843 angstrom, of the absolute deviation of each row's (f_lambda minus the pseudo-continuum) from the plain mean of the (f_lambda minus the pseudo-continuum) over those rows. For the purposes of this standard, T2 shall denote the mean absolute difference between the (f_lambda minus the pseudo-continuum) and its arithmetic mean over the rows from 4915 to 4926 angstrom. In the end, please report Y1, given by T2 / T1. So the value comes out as 1.14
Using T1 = 0.068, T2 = 0.077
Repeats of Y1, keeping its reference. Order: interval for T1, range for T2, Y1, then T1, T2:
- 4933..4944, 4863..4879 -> 0.43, 0.070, 0.030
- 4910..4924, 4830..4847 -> 1.07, 0.068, 0.073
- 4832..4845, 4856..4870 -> 0.84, 0.078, 0.066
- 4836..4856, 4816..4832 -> 0.90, 0.058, 0.052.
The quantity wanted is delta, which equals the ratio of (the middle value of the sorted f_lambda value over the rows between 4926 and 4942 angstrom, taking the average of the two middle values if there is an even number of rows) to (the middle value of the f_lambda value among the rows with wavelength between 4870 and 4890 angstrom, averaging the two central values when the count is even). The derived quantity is 1.16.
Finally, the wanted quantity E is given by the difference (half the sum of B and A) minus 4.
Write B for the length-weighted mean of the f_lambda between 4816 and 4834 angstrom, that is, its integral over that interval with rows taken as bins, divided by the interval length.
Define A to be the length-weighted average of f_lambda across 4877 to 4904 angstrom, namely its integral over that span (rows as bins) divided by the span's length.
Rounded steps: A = 0.925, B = 0.85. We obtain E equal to -3.11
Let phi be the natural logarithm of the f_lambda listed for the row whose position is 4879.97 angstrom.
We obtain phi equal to -0.2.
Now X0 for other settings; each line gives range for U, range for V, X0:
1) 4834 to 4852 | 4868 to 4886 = 0.067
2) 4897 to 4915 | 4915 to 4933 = 0.068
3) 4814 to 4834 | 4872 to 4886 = 0.071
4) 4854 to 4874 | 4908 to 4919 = 0.058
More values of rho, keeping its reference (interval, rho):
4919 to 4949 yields 20.5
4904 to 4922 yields 13.6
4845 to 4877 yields 22.4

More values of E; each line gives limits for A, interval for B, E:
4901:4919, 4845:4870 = -3.05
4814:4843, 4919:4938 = -3.03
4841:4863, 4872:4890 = -3.12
